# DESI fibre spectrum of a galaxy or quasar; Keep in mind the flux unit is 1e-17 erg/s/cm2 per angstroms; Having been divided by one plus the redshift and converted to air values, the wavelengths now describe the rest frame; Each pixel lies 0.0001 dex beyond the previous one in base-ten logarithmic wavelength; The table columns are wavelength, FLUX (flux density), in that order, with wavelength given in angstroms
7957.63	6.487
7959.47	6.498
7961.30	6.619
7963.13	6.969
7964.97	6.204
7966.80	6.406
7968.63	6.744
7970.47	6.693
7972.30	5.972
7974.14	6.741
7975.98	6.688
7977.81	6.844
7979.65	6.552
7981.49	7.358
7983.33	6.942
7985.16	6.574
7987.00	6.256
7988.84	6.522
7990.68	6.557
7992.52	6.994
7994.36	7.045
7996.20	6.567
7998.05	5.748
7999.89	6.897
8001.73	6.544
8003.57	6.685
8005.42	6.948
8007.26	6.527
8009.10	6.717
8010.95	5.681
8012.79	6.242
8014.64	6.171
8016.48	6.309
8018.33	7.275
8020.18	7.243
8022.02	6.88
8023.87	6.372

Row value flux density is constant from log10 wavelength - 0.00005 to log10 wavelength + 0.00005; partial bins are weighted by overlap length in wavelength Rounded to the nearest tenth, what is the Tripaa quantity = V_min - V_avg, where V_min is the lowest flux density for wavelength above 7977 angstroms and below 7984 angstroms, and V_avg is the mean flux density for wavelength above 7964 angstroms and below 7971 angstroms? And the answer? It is 0.0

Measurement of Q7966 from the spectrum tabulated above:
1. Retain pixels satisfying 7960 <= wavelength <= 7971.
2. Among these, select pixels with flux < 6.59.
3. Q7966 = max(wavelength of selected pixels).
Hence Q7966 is 7966.80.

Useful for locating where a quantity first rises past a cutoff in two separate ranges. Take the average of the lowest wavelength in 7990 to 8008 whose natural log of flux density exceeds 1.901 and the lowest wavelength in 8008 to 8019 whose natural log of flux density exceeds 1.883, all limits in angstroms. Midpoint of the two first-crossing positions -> 8000.8 angstroms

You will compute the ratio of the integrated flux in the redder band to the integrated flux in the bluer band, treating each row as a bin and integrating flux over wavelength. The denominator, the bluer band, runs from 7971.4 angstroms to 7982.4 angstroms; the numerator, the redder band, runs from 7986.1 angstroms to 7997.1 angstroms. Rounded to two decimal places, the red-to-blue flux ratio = 1.00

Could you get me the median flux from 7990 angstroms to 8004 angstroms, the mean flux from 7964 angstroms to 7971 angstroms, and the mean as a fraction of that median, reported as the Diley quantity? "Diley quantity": 0.98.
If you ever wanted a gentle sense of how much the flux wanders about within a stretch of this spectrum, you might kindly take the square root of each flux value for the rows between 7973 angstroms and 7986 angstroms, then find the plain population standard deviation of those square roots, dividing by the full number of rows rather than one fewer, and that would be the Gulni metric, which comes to 0.049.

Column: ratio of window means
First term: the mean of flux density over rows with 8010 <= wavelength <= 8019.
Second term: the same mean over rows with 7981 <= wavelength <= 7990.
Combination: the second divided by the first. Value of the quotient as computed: 1.06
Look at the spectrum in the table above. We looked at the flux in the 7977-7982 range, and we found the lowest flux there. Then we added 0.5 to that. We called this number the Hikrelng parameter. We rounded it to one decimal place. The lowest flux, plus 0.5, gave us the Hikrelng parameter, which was 7.1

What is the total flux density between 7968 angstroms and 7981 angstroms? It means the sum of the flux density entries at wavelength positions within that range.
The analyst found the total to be 46.2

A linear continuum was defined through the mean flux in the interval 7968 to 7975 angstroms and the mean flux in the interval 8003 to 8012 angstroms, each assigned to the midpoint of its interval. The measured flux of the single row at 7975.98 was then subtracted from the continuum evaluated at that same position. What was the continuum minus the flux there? -0.2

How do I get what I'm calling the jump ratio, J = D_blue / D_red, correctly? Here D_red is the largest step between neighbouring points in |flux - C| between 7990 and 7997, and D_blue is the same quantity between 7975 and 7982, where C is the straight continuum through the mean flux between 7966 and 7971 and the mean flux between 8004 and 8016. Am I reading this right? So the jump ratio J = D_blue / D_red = 1.7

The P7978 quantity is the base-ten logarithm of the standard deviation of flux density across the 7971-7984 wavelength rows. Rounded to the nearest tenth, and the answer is -0.4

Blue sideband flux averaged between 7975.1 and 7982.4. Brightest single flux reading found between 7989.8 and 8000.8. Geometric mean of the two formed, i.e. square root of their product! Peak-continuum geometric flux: 6.95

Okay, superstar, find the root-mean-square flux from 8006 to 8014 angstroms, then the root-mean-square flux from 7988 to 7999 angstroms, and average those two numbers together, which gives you 6.44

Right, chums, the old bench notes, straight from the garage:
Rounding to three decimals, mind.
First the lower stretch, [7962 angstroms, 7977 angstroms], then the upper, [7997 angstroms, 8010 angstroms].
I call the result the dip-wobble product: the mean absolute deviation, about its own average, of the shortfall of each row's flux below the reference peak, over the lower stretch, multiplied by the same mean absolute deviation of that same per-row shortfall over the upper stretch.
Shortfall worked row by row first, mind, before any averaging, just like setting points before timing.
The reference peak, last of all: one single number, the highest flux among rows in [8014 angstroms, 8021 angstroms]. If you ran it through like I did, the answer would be 0.071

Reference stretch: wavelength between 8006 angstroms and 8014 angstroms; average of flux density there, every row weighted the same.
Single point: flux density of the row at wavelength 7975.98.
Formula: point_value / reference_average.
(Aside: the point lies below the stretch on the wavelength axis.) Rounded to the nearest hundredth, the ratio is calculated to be 1.06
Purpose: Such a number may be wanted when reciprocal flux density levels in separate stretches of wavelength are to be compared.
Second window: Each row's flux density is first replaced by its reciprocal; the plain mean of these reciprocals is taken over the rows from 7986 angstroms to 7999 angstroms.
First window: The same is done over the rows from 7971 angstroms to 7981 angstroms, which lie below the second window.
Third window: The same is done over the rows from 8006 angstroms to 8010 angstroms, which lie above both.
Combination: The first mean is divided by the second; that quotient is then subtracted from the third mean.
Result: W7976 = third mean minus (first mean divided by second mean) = -0.84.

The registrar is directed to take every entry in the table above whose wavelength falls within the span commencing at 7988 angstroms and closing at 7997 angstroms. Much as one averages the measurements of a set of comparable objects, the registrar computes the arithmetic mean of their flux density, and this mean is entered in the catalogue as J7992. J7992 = 6.74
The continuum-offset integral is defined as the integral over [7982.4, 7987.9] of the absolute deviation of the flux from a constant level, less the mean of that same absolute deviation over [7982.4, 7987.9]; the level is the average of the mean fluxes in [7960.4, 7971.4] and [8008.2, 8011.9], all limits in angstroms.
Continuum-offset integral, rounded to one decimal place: 1.3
